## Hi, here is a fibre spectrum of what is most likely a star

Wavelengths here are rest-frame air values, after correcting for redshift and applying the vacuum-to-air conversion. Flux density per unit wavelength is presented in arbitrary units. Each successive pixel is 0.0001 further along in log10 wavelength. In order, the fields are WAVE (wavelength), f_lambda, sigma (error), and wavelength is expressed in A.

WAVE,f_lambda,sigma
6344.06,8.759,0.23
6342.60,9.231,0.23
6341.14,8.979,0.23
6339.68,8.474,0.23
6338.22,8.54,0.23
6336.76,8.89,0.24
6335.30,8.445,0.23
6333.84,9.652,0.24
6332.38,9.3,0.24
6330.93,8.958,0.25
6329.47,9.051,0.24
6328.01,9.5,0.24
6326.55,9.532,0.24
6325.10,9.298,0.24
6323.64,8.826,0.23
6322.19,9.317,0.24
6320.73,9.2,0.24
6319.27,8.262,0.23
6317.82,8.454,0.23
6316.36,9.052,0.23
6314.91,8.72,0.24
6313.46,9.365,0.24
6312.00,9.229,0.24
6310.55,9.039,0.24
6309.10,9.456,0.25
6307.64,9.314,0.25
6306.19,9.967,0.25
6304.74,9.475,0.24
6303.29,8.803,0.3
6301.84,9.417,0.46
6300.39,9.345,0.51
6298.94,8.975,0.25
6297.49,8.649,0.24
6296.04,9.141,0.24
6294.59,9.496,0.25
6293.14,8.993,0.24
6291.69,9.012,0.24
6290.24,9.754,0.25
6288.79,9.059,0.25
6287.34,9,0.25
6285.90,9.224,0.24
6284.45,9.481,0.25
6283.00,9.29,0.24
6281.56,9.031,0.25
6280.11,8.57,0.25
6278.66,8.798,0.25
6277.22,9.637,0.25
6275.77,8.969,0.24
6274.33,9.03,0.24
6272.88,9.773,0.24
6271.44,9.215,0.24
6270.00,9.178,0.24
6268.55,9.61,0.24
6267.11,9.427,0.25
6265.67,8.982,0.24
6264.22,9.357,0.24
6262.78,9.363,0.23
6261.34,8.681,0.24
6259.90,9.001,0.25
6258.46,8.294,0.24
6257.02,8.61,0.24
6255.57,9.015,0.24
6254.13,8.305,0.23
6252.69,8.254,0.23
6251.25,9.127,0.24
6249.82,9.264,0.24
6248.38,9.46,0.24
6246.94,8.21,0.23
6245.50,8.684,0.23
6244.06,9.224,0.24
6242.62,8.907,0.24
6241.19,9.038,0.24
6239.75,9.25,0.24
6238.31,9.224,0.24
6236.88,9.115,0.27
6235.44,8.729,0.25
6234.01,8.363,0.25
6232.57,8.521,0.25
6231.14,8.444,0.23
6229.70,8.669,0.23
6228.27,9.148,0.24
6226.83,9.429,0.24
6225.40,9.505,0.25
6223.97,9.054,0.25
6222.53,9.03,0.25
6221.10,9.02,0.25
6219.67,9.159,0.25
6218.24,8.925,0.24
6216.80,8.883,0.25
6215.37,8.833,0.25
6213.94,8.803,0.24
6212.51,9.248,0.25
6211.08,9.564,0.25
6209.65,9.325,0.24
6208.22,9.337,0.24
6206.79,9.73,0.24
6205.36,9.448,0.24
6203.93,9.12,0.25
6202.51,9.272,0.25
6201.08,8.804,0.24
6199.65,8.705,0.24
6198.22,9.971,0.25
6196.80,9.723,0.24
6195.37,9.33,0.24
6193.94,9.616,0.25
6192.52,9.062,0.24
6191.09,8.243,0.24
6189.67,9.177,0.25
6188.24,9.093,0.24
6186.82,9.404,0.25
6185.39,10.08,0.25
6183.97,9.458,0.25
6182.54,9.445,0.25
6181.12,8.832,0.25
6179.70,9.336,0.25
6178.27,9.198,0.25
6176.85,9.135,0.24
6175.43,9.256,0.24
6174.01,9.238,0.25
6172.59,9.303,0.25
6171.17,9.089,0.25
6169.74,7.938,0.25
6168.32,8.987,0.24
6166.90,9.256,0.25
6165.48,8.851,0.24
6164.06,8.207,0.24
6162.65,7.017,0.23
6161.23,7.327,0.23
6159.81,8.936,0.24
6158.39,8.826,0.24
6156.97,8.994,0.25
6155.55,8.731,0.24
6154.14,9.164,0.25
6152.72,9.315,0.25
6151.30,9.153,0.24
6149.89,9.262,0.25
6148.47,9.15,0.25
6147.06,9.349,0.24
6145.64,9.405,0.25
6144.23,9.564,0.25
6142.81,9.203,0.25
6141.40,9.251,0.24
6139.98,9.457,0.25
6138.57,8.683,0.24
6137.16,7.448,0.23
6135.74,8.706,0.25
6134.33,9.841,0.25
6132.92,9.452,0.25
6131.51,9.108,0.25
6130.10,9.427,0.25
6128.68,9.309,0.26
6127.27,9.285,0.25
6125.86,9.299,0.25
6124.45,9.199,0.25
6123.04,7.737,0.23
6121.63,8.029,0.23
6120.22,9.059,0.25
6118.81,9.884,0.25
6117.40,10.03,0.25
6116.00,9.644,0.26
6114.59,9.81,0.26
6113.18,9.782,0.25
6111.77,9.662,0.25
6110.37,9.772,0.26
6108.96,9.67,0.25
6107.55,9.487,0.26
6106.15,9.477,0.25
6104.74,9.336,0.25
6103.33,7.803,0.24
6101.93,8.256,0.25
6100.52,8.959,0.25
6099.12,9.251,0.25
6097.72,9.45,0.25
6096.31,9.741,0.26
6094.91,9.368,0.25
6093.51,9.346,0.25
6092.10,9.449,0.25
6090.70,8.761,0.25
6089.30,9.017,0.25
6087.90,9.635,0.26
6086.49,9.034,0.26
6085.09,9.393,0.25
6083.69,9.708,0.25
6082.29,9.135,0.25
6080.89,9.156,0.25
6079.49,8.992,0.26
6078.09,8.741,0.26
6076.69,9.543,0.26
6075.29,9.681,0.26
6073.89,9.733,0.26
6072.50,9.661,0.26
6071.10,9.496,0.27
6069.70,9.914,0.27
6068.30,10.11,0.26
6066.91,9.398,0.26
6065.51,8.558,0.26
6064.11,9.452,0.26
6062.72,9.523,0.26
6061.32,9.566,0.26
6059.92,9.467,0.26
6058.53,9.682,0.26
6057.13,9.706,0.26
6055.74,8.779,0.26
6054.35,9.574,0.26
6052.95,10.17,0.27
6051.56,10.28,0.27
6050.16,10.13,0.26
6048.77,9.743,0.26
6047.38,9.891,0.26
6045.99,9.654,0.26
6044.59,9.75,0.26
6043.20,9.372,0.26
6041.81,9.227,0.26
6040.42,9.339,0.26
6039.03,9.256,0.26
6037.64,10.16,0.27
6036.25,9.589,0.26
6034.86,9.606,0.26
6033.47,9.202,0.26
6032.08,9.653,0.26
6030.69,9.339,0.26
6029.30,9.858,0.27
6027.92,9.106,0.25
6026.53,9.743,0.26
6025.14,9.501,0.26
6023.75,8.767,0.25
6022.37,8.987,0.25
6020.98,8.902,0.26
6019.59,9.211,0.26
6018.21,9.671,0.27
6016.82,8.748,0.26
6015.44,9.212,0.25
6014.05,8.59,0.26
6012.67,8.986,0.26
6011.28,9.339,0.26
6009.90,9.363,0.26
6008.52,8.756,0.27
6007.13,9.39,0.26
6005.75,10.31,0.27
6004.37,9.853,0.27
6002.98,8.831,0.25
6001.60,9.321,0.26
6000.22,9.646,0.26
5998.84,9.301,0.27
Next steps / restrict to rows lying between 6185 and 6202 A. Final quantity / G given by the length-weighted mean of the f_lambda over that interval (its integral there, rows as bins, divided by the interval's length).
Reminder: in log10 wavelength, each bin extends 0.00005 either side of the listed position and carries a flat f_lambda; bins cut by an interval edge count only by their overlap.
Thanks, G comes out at 9.25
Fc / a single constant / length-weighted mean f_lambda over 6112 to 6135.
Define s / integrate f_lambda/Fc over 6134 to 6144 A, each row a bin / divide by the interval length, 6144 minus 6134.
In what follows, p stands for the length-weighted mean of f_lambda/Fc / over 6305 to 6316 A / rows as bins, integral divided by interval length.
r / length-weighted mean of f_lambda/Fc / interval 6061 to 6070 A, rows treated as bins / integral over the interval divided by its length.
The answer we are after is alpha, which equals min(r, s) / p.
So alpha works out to 0.96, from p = 1.00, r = 1.02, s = 0.96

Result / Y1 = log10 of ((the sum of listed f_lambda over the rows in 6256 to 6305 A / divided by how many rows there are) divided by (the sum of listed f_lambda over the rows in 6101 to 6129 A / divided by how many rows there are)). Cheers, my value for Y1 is -0.004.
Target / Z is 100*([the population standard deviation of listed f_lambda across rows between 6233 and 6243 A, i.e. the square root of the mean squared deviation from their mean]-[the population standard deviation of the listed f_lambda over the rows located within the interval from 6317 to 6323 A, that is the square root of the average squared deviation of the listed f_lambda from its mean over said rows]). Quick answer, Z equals -17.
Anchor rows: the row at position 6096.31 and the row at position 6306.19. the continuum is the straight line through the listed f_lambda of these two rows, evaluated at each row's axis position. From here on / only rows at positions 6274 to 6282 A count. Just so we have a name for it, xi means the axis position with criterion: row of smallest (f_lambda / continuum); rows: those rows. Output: 6280.11 A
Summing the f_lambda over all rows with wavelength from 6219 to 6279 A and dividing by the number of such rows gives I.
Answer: 9.0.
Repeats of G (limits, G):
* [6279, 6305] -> 9.14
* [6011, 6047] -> 9.34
